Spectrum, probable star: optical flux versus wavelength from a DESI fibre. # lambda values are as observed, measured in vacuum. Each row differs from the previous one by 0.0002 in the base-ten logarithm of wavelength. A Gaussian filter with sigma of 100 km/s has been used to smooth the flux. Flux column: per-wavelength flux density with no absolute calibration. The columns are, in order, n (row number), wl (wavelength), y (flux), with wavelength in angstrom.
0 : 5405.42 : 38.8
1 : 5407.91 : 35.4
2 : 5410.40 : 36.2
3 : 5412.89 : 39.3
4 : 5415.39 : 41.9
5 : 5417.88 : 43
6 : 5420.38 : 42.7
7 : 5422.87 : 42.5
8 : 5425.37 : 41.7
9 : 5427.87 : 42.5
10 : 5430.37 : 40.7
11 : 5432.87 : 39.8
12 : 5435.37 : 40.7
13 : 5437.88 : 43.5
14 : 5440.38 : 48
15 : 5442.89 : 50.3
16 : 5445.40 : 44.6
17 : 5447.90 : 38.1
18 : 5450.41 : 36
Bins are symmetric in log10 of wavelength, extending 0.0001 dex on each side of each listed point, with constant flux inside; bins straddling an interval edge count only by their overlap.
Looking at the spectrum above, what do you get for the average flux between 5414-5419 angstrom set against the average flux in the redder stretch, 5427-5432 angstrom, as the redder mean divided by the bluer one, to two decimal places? 0.98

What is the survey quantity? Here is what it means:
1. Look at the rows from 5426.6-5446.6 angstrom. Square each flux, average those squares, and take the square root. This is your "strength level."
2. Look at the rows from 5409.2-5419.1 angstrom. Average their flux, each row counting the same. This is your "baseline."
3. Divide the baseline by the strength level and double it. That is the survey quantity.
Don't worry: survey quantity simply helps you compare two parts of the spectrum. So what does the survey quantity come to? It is 1.83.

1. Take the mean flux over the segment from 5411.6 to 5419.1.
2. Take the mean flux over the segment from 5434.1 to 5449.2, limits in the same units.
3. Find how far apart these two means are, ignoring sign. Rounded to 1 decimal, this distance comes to 2.8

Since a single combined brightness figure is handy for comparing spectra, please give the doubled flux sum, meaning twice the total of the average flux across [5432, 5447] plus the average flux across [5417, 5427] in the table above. 174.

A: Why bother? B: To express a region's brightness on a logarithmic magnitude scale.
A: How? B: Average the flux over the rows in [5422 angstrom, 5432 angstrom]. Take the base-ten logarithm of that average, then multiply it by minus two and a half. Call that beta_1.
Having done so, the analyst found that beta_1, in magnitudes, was -4.05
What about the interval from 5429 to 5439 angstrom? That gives -4.04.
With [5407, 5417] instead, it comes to -3.96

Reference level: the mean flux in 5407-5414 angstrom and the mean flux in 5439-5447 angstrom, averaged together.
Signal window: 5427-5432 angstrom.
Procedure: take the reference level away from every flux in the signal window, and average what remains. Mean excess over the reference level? -0.70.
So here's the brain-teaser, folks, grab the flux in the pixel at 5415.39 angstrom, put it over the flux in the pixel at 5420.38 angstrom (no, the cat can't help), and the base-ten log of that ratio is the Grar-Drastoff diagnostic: -0.01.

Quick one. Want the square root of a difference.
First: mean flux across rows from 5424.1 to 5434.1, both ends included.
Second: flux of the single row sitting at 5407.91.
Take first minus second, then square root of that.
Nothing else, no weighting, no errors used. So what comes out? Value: 2.4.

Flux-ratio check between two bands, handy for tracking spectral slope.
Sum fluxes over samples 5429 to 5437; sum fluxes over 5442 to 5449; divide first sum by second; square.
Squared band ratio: 0.83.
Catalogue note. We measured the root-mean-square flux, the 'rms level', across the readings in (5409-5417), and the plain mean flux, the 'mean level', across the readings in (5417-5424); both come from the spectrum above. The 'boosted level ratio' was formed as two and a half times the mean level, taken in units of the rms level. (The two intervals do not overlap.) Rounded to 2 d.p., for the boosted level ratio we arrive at 2.73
